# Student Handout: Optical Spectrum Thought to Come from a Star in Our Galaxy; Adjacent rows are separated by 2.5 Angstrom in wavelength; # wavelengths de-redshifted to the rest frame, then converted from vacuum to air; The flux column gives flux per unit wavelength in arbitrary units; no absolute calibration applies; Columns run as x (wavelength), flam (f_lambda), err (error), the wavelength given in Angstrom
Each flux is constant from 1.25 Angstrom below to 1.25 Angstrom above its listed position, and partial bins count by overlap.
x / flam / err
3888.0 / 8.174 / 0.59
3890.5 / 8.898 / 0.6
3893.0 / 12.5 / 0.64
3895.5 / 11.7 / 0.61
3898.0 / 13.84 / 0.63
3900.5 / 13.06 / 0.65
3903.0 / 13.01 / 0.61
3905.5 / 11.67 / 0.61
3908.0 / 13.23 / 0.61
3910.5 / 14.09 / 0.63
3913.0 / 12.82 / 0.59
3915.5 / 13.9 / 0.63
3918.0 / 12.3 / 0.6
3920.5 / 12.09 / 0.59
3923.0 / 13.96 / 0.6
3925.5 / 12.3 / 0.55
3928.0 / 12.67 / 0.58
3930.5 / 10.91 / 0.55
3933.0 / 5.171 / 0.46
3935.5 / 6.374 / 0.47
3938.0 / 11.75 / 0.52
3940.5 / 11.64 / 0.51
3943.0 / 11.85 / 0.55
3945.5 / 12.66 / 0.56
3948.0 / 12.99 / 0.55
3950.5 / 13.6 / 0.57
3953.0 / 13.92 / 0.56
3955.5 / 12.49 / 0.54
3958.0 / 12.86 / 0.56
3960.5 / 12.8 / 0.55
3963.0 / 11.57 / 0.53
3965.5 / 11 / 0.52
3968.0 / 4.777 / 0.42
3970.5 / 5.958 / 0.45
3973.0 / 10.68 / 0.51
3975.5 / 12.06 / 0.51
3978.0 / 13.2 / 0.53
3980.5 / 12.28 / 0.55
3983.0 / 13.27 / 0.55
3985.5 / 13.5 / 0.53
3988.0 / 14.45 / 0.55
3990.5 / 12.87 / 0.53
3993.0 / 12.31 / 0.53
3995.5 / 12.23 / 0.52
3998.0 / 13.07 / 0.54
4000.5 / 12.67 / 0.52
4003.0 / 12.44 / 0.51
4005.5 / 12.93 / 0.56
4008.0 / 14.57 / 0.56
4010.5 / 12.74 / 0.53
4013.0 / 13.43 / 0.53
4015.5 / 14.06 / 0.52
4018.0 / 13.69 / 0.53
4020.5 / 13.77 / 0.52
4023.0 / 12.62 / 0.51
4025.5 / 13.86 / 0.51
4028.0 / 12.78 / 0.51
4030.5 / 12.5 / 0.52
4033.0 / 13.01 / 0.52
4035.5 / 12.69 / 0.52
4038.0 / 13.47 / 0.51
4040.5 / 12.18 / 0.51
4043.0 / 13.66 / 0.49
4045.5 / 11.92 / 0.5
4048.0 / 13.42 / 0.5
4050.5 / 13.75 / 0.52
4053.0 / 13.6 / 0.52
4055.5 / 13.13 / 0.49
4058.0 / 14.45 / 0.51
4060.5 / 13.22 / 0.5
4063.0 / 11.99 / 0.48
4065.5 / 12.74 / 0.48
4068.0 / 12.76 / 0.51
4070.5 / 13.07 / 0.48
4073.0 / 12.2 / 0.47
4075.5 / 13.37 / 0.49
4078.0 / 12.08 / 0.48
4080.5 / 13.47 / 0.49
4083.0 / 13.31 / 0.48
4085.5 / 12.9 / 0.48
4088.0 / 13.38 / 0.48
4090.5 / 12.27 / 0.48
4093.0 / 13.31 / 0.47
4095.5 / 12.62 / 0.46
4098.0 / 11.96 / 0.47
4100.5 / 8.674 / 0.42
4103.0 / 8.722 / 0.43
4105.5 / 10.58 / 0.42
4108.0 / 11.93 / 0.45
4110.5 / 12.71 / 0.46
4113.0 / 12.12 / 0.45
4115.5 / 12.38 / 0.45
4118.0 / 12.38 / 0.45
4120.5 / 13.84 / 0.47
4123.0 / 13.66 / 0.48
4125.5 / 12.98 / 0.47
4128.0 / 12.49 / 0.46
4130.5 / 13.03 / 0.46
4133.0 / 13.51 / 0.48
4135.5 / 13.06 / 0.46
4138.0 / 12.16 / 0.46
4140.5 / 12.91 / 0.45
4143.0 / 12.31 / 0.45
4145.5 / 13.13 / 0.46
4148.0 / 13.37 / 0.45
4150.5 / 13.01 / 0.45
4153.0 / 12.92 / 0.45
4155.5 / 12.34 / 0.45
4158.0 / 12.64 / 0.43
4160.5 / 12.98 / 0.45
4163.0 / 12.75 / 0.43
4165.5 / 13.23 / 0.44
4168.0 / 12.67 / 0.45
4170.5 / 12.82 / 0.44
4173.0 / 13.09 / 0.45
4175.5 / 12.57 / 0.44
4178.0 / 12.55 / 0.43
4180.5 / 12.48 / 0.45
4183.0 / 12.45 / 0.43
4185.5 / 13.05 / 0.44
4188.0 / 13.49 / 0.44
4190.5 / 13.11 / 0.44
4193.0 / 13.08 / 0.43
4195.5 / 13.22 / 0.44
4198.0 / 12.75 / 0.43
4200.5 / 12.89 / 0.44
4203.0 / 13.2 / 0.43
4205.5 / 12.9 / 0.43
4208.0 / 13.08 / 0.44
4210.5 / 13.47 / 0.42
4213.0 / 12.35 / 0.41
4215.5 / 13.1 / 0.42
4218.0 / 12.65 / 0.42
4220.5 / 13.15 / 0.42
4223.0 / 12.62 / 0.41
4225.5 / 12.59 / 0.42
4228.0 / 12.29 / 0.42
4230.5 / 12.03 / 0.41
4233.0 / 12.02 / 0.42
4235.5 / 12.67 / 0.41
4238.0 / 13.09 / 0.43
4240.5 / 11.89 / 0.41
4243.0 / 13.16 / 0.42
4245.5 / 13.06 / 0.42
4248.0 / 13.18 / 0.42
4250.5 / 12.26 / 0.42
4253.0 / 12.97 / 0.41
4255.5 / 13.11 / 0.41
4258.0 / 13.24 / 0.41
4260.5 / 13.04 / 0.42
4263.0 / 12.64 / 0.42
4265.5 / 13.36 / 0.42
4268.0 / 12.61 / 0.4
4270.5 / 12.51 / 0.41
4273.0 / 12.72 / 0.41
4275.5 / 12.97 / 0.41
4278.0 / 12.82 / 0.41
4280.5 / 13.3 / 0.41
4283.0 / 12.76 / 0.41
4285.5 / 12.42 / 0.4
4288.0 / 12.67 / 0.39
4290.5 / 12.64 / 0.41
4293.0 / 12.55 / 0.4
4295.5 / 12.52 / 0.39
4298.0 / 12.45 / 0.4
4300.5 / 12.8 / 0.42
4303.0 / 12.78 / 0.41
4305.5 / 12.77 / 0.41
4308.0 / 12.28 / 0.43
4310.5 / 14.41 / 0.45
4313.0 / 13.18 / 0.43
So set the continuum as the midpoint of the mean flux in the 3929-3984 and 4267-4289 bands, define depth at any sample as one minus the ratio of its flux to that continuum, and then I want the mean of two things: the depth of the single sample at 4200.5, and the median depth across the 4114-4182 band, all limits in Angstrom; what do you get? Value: -0.082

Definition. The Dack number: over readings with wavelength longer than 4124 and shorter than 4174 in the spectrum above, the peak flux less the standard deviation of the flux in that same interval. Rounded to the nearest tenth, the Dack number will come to 13.2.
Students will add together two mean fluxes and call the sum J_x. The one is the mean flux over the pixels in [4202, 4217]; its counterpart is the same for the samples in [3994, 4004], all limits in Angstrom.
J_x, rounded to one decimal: 25.6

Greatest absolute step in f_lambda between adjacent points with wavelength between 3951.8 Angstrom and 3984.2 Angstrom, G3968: 6.2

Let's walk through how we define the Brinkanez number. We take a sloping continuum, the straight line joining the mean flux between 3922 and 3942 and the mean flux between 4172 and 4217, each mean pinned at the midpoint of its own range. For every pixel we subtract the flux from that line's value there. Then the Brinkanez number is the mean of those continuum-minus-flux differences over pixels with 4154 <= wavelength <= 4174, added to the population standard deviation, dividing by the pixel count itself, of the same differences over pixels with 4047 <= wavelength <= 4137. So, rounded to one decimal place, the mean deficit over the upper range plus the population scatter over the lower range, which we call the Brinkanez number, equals 1.1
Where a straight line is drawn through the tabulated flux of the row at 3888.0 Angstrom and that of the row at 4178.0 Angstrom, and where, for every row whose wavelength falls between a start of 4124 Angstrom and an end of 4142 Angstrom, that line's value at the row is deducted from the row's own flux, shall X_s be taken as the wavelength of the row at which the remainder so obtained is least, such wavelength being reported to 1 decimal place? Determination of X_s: 4138.0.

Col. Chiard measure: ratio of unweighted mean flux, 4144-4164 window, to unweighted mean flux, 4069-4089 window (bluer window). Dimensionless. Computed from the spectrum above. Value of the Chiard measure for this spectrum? 0.994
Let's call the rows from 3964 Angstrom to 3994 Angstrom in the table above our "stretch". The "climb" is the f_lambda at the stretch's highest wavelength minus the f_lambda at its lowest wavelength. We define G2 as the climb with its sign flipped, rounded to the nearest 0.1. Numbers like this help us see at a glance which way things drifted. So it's -1.3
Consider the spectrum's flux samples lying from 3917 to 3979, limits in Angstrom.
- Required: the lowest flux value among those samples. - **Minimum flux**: 4.777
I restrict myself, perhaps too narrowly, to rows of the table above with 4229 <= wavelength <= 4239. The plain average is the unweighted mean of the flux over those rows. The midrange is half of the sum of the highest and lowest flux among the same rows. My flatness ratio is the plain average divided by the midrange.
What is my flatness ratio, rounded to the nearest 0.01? 0.99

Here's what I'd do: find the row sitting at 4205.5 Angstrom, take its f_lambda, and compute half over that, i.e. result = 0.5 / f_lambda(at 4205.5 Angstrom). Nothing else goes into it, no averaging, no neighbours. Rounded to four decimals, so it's 0.0388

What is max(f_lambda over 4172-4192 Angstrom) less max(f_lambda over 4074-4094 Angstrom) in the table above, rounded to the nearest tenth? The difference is 0.0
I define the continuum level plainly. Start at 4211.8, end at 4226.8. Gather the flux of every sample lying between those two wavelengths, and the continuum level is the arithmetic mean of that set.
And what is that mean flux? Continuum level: 12.7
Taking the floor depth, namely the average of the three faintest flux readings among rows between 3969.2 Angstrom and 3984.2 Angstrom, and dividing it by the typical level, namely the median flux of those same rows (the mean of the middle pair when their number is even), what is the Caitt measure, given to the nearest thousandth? 0.786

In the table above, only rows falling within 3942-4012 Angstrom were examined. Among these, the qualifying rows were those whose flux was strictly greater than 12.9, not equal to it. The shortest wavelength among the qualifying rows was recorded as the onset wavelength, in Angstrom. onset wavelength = 3948.0 Angstrom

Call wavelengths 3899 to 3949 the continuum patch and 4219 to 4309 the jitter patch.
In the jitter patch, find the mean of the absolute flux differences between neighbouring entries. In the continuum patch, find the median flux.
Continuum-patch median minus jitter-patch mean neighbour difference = 12.1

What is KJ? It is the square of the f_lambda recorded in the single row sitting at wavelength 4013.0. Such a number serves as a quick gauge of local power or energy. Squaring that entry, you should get 180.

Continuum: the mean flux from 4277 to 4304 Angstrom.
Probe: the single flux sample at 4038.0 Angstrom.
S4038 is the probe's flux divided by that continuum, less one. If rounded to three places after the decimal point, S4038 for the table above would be 0.061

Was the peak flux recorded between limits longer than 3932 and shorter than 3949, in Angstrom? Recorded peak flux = 12.99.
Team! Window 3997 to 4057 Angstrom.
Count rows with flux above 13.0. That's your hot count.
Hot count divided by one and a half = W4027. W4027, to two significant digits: 9.3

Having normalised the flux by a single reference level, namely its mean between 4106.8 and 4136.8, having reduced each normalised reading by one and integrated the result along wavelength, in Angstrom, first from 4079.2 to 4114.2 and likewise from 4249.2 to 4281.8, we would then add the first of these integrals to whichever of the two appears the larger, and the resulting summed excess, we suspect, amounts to -2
